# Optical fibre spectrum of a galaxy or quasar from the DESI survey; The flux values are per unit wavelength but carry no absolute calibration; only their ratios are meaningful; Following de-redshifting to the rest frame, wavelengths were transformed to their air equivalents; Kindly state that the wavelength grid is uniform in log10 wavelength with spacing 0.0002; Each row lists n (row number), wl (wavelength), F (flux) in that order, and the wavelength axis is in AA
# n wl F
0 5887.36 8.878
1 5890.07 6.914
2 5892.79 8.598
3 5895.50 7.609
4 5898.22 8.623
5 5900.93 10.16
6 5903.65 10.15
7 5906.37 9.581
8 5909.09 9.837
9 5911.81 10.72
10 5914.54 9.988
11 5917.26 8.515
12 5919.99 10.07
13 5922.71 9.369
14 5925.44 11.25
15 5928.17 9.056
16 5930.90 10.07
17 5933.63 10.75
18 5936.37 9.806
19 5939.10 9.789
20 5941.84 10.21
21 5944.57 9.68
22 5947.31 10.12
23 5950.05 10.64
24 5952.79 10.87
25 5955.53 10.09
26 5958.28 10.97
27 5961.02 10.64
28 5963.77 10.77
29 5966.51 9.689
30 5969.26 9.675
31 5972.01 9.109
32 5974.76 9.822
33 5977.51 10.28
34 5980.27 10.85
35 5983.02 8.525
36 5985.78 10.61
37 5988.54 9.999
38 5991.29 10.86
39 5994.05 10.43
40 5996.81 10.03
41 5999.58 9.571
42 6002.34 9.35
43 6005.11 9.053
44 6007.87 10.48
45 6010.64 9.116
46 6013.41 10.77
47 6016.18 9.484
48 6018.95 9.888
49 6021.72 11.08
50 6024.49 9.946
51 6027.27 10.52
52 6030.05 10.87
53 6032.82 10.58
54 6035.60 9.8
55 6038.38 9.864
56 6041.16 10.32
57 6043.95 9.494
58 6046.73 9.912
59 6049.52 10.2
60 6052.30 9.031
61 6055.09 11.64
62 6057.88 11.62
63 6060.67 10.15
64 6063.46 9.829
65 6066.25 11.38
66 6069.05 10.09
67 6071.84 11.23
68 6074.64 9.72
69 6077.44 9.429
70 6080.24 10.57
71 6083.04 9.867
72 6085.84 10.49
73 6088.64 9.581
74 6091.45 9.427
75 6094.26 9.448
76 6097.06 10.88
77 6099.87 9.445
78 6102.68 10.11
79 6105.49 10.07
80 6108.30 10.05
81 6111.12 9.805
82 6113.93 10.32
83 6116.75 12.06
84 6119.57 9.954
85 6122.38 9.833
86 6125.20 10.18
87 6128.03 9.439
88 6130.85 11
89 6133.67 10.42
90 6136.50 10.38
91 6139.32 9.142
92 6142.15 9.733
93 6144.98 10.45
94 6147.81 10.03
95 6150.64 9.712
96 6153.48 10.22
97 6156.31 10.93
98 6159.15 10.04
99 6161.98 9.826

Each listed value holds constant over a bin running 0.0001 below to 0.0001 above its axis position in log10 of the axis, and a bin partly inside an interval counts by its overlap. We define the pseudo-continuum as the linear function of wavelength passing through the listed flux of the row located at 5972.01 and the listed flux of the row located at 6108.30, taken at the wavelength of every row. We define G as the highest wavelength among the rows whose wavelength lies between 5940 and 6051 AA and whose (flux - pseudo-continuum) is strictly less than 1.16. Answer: 6049.52 AA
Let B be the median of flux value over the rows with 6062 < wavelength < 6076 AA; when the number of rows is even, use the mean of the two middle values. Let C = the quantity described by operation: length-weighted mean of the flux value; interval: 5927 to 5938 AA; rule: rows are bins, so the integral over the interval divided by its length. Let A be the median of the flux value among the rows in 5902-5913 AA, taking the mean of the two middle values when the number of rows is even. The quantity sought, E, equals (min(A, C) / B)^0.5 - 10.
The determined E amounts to -9.01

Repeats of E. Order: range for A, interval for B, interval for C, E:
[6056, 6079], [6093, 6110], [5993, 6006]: -9.02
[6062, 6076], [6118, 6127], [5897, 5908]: -9.02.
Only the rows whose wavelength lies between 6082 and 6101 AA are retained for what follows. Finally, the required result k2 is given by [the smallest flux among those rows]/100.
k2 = 0.0943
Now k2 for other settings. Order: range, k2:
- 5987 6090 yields 0.0903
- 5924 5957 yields 0.0906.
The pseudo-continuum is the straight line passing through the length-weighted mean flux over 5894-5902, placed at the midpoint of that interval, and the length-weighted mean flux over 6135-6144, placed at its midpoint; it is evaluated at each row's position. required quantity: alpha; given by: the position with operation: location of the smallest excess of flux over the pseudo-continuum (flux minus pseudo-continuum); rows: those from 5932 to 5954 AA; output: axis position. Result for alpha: 5944.57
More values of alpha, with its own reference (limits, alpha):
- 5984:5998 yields 5996.81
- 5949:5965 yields 5955.53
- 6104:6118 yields 6111.12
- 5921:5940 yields 5928.17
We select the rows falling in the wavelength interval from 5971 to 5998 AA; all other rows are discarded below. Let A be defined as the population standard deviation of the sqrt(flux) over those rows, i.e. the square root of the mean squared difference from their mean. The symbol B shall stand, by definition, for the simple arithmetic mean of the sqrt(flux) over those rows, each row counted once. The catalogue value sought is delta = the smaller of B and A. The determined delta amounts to 0.114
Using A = 0.11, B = 3.17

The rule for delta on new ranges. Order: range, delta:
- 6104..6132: 0.108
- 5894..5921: 0.151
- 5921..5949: 0.095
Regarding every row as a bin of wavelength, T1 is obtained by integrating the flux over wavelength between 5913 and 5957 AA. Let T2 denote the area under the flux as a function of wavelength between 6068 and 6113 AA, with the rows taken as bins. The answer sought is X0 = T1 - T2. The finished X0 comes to -10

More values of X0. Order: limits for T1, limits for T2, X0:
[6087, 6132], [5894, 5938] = 27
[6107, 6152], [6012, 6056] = 8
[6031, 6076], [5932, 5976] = 17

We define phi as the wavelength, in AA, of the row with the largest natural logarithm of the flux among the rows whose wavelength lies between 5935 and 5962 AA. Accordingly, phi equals 5958.28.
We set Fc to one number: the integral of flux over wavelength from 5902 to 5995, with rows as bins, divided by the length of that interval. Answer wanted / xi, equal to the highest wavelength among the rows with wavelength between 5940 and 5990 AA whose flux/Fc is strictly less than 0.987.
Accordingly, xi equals 5983.02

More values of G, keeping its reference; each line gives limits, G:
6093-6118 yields 6113.93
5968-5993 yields 5988.54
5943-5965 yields 5955.53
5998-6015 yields 6010.64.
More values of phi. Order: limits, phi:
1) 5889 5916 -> 5911.81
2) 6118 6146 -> 6130.85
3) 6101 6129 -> 6116.75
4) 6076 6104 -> 6097.06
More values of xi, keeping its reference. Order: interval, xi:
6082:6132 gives 6128.03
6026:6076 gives 6074.64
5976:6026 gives 6024.49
